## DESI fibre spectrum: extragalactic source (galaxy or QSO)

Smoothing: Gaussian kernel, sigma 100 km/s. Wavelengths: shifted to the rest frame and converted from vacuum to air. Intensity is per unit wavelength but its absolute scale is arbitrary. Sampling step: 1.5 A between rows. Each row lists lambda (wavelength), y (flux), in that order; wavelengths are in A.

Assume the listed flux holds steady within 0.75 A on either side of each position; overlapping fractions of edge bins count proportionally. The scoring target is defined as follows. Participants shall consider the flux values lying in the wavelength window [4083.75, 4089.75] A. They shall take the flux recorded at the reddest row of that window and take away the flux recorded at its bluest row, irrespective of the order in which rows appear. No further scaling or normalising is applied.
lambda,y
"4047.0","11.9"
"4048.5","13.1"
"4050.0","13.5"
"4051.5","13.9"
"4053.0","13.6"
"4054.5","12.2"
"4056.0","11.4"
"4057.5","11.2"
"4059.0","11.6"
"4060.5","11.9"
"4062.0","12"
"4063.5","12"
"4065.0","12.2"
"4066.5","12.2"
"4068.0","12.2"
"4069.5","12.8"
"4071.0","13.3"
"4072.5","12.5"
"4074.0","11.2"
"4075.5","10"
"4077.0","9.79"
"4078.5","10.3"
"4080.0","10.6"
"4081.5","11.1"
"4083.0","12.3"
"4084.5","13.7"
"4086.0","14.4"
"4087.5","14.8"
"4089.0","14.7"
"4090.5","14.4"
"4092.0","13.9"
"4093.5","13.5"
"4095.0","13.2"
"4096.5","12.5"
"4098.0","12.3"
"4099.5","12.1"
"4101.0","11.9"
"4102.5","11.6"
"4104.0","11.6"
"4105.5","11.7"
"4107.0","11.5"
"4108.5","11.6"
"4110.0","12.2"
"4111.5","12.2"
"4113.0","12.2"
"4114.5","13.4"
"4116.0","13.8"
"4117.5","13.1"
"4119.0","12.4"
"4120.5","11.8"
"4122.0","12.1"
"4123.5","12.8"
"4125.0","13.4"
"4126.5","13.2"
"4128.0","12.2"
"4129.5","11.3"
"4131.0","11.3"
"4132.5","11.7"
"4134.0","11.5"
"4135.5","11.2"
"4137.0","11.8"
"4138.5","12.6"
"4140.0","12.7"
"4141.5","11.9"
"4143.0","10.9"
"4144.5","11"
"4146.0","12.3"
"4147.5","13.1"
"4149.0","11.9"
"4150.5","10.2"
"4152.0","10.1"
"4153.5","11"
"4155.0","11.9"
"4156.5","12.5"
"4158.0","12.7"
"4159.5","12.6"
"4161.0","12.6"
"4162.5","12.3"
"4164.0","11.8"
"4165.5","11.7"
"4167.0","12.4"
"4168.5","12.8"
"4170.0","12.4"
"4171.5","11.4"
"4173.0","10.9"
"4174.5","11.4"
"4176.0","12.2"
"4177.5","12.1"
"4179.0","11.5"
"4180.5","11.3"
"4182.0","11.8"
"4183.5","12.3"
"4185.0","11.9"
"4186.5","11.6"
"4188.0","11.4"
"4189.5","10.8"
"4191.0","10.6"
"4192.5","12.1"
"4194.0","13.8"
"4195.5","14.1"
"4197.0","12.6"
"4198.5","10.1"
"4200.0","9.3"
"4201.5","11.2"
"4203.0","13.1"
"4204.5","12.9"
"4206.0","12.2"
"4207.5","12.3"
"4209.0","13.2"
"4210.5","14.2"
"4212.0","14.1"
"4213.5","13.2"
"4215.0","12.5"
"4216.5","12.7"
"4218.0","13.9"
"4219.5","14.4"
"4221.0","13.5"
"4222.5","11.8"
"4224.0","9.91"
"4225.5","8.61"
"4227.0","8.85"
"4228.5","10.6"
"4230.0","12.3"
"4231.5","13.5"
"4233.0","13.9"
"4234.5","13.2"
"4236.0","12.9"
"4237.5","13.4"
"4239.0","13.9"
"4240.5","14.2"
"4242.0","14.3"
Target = 1.0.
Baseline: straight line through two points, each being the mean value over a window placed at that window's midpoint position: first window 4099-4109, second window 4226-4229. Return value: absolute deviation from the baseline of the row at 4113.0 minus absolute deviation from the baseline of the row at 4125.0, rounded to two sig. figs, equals -1.4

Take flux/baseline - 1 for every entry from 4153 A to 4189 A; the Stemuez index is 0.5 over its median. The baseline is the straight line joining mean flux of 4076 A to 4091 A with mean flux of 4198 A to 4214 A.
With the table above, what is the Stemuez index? -12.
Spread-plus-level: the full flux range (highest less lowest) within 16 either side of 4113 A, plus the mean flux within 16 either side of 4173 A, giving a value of 14.3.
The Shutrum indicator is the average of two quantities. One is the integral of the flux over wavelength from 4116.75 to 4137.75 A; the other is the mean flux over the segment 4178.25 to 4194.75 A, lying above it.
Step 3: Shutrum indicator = 133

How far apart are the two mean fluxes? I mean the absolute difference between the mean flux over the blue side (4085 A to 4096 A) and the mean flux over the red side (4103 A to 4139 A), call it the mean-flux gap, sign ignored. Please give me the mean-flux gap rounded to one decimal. 1.9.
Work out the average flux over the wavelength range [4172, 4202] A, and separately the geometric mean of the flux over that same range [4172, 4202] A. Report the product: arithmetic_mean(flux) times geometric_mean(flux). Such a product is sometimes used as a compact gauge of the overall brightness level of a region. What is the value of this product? 135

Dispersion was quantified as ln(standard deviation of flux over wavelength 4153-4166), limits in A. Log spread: -0.6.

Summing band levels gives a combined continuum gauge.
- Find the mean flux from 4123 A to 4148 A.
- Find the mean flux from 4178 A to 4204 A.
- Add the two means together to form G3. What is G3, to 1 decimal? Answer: 23.8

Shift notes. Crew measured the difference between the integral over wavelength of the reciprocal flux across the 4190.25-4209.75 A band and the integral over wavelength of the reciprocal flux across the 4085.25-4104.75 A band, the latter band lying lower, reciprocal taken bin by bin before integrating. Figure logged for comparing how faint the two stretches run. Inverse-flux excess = 0.14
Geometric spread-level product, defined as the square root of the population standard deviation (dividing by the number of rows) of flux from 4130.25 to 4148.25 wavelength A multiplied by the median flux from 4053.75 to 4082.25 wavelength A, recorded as 2.8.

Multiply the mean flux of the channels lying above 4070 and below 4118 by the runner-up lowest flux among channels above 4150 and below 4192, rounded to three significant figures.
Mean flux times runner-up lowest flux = 127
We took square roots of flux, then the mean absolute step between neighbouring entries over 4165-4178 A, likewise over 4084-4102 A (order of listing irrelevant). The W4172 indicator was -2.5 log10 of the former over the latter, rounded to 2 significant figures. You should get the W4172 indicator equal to -0.52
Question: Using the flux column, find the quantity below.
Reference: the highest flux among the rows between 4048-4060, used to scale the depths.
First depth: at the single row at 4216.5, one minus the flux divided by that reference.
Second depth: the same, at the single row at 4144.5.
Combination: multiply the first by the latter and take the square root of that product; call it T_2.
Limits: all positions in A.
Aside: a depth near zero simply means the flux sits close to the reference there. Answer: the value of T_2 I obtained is 0.134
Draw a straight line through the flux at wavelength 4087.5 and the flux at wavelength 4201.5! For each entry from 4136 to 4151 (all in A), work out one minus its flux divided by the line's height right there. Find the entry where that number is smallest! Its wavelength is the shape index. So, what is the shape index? 4147.5 A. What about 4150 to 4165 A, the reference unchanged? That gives 4158.0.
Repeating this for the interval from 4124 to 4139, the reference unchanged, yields 4125.0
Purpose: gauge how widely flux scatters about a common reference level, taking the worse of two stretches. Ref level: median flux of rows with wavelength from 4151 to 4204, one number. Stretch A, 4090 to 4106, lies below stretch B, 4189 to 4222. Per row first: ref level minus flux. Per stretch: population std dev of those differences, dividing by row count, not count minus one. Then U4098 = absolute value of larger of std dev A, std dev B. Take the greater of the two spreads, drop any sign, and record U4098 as 1.4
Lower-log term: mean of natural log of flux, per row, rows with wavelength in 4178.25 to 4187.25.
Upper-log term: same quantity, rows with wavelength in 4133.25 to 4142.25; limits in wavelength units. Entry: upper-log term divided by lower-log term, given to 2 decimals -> 1.01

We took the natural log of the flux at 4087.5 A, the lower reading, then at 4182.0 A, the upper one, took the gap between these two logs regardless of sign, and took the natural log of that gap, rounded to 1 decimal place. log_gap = -1.5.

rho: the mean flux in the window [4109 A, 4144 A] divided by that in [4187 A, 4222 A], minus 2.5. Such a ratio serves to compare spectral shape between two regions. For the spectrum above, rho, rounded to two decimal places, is -1.52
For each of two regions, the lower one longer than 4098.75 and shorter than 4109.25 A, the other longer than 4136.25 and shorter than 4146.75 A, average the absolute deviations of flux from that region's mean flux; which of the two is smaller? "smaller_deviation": 0.16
